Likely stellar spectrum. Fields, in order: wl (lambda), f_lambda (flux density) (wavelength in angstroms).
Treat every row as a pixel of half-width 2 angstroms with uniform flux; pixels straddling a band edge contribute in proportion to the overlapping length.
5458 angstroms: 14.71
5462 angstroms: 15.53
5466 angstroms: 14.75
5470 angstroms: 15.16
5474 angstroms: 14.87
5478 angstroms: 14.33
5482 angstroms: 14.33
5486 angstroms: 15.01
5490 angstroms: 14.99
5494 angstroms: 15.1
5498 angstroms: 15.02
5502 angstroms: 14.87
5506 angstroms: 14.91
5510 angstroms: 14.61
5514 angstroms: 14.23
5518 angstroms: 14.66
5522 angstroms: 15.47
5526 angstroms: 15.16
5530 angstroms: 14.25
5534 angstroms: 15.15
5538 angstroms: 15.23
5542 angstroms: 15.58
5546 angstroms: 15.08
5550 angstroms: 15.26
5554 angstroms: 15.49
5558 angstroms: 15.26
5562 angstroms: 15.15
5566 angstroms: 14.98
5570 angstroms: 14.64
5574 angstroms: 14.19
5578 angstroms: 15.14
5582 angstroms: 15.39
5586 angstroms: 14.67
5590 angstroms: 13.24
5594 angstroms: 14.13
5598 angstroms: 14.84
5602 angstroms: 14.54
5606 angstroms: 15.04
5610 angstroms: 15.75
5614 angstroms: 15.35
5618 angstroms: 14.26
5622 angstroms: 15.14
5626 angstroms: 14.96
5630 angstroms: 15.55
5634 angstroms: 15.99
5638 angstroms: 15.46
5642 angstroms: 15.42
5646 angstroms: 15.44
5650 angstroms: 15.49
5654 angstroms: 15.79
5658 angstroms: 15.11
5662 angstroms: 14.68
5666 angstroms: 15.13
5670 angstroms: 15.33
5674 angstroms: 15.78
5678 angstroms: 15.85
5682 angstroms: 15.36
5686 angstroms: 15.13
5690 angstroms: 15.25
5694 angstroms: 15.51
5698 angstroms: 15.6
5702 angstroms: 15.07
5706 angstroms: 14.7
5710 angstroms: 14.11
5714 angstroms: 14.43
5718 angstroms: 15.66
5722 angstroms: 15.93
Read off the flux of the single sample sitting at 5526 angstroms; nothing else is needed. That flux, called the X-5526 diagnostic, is 15.16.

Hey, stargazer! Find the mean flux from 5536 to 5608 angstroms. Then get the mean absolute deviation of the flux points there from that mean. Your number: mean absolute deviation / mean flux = 0.0292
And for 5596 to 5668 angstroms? 0.0239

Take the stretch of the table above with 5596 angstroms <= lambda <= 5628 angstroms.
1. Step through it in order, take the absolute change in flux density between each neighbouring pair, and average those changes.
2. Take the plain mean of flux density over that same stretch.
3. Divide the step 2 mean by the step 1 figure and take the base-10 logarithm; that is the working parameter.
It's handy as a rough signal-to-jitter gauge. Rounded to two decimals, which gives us 1.41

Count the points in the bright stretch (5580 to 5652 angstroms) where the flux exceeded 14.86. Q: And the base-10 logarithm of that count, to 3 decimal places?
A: 1.079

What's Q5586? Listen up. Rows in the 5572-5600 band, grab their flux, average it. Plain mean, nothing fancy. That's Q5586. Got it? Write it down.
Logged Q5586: 14.5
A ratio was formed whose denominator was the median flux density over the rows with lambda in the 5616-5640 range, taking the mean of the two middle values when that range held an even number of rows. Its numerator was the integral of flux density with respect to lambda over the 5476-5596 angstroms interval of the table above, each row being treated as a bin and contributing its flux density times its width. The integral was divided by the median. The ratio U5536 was 116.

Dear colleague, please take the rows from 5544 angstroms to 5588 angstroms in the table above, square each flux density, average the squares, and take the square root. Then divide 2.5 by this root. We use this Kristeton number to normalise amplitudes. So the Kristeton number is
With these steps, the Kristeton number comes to 0.1664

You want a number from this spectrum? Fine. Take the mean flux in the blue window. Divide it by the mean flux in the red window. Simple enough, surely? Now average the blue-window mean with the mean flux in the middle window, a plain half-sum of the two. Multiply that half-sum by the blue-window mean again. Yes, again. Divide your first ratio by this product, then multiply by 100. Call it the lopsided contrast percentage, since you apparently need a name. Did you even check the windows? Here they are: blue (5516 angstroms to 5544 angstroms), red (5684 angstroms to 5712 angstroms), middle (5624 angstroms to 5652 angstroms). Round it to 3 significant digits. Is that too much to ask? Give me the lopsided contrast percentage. 0.435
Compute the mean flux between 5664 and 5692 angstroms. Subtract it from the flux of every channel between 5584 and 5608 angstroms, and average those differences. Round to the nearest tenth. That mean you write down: -1.0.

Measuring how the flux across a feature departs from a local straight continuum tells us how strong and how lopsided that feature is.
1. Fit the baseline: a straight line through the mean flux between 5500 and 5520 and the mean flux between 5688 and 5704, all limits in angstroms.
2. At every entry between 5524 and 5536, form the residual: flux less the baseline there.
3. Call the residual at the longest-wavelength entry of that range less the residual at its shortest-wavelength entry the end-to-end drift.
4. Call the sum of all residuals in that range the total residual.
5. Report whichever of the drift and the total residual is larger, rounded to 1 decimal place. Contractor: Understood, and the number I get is 0.4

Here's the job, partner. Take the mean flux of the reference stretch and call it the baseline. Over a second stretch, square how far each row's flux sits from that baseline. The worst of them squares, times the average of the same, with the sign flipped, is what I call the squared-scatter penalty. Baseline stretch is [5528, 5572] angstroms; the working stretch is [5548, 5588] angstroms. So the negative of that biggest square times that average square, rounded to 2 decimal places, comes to -0.13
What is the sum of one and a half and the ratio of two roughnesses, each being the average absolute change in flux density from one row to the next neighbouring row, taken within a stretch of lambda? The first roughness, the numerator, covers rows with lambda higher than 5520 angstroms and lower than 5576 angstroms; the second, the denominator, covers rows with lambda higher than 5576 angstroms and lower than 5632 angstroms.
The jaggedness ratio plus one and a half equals 2.05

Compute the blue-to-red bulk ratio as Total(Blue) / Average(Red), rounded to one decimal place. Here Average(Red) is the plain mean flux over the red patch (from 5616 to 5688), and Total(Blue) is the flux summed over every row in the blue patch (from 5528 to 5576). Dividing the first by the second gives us 11.8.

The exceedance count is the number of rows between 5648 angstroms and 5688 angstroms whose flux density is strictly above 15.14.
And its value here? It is 6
